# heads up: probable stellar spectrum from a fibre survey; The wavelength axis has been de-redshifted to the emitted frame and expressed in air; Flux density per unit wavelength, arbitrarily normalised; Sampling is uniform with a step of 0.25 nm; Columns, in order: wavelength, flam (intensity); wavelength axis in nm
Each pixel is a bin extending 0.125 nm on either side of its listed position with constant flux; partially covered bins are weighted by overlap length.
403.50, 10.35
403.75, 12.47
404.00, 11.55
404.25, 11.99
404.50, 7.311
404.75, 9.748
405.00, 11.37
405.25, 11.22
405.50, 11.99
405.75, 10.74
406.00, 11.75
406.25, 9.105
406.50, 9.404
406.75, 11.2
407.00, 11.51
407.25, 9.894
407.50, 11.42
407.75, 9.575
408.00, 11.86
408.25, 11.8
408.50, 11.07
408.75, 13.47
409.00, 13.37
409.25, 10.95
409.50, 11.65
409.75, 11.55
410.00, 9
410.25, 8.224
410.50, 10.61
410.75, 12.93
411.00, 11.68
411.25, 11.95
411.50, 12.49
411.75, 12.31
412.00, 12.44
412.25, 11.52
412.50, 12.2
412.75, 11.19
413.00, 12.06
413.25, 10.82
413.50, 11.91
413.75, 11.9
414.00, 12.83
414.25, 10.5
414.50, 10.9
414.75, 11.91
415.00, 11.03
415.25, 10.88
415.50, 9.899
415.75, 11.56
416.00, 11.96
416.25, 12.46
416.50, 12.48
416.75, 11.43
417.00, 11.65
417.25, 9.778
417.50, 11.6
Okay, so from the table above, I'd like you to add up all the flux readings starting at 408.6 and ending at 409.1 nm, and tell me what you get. 27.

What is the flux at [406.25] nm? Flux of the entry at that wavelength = 9.105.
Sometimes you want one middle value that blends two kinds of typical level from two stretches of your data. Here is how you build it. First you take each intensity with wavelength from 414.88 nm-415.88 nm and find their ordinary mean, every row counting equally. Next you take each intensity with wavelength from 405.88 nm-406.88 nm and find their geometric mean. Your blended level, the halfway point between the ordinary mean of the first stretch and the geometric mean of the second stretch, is 10.6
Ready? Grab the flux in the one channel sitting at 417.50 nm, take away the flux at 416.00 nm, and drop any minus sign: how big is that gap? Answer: 0.4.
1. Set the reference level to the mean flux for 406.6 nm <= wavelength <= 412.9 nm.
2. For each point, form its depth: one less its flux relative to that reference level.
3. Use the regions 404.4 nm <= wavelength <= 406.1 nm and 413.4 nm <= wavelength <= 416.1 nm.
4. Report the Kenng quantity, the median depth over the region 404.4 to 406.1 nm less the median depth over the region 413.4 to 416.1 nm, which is 0.030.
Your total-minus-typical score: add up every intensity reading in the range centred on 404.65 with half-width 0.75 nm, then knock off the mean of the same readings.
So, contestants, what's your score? 52.7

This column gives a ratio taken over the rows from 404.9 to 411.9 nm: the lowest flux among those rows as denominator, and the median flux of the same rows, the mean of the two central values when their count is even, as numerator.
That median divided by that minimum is 1.4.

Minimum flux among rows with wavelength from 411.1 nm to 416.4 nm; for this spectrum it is 9.899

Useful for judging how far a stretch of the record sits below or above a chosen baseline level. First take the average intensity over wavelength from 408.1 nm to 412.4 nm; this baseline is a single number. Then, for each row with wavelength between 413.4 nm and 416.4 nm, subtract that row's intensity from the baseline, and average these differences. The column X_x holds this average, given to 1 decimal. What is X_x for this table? 0.1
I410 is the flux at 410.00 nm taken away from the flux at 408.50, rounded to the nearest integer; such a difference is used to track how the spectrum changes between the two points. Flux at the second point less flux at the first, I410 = 2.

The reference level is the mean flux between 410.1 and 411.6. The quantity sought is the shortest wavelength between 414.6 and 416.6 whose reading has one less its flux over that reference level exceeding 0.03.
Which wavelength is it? 415.25 nm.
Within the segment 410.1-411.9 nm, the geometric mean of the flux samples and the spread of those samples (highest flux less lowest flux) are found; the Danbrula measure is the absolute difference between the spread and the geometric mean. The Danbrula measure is 6.6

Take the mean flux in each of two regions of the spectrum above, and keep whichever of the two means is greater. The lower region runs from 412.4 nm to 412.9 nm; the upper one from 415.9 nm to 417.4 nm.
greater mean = 11.7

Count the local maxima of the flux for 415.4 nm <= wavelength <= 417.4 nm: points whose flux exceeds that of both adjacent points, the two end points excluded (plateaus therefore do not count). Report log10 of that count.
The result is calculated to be 0.30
